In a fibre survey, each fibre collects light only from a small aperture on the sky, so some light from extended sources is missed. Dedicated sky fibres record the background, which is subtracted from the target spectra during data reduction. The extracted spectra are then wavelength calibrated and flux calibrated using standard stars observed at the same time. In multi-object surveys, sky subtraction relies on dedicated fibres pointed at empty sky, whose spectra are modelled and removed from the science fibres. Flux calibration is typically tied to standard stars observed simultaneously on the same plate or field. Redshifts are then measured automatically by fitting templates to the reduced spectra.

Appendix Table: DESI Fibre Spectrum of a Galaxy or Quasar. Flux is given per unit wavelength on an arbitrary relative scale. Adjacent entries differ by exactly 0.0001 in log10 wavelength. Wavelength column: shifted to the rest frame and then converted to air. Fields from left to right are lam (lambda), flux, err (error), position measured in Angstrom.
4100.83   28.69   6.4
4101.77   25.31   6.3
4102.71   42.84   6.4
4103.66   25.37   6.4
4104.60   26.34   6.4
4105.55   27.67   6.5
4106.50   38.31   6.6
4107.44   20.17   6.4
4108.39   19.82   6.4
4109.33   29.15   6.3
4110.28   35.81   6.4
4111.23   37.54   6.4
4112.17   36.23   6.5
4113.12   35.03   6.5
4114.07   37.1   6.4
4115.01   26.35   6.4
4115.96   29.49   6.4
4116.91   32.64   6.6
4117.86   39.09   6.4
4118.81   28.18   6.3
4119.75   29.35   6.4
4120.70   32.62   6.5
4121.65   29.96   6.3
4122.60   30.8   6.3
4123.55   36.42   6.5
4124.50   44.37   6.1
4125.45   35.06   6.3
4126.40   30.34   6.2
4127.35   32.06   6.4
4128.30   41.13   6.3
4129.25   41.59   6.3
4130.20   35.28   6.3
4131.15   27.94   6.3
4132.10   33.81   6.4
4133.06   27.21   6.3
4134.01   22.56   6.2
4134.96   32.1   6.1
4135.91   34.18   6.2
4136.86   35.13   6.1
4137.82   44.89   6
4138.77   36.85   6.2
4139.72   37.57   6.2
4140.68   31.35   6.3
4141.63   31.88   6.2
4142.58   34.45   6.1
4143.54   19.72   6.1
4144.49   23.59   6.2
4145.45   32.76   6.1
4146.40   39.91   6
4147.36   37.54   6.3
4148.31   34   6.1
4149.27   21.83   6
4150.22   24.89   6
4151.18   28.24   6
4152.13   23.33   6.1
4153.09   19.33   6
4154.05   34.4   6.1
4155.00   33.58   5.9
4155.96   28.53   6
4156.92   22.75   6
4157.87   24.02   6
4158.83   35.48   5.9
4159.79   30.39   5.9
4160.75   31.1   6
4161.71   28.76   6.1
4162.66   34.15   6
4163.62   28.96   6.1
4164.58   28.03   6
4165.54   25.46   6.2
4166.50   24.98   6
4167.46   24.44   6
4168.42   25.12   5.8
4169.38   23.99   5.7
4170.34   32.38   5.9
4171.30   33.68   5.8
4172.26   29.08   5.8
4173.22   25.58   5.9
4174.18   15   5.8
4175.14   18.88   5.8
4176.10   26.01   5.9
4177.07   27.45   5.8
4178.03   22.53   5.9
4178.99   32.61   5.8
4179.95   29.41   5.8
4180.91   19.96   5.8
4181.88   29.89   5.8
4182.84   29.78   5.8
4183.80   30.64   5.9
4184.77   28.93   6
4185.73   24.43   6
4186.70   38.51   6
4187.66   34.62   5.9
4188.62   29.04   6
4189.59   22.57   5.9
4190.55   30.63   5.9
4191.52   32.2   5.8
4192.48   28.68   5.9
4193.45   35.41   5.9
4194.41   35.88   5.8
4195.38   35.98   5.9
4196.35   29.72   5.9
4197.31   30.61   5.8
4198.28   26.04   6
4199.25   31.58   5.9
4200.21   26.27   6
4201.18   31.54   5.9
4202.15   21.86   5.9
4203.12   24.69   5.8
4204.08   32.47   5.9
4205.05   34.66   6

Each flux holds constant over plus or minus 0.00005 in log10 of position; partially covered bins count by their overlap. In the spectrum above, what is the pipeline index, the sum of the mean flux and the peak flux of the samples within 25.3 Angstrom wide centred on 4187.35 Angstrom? 67.8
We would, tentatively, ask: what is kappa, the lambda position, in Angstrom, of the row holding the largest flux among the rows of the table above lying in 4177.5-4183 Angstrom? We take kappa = 4178.99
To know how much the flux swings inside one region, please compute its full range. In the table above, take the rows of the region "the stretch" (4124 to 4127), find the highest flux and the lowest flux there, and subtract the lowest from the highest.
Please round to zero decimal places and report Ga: 14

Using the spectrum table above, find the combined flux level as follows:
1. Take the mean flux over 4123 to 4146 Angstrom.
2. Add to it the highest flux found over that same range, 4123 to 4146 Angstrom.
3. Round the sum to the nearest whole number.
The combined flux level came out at 78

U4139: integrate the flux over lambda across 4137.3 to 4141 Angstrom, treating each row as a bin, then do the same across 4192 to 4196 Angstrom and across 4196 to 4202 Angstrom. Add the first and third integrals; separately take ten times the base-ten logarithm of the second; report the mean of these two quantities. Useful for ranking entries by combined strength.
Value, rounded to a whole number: 167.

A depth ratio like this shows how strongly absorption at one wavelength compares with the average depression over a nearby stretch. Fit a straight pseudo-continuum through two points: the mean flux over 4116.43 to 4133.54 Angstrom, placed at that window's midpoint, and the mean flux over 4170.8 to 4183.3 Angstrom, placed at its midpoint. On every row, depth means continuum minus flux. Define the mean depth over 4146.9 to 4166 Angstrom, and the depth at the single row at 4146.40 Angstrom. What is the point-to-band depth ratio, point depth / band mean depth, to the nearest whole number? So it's -22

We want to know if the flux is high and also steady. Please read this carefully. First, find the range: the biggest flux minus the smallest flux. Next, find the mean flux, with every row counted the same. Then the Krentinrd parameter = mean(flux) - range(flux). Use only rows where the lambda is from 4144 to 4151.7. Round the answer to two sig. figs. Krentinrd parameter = 12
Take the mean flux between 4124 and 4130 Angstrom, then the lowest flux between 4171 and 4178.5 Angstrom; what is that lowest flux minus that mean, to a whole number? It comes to -22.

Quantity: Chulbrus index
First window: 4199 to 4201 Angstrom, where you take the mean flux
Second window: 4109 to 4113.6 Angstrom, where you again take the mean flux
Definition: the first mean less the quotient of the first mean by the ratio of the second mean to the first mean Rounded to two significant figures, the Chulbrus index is 4.8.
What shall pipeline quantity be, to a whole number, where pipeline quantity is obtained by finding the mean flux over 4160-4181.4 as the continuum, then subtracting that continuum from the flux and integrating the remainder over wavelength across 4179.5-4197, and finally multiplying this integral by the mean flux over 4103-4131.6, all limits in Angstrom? 2048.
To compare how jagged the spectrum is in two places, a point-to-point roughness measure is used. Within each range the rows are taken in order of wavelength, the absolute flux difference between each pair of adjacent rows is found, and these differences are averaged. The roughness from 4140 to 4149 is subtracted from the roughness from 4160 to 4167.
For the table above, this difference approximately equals -2.7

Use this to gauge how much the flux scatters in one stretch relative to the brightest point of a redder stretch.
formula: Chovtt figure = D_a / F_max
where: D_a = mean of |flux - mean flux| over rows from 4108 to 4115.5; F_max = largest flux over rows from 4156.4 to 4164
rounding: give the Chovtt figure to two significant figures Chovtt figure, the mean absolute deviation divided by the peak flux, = 0.15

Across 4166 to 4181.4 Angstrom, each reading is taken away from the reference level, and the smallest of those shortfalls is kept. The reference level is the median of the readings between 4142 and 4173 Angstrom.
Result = -5.0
